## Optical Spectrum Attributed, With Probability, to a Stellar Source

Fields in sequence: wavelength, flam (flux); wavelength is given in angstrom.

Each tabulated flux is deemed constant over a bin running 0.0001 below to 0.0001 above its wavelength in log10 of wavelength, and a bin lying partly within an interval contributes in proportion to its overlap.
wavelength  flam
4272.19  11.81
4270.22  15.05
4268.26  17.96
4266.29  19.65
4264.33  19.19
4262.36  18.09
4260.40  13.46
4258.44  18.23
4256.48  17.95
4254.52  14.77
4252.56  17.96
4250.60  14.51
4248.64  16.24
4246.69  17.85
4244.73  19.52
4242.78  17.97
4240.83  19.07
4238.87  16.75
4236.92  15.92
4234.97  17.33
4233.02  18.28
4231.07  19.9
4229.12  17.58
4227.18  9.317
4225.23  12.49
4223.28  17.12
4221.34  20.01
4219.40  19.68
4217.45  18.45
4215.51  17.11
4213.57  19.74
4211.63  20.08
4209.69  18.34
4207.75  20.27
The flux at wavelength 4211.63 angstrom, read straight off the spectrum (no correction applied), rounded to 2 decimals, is 20.08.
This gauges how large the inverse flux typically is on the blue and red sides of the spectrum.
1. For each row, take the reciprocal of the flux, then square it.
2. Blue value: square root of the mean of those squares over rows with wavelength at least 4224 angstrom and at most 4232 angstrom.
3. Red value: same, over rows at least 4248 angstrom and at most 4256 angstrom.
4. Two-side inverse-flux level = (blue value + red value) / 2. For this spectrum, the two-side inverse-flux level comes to 0.070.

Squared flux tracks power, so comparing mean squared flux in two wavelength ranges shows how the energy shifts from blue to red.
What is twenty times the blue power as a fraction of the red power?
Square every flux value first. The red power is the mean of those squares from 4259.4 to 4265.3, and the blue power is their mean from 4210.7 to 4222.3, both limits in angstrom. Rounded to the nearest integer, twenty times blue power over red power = 25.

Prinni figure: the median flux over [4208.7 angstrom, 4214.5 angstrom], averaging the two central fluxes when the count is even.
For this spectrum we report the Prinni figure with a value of 19.7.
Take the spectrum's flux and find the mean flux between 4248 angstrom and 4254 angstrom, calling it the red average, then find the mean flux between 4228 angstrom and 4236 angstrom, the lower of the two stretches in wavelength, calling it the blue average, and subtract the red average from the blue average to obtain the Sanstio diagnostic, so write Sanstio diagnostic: 2.0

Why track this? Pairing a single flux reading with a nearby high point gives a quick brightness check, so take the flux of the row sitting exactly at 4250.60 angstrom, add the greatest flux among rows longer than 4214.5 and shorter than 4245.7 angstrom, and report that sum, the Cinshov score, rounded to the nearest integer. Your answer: 35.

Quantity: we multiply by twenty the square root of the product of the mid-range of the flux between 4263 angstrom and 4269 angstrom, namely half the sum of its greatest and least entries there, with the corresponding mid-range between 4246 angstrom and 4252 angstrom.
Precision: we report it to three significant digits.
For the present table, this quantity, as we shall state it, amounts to 349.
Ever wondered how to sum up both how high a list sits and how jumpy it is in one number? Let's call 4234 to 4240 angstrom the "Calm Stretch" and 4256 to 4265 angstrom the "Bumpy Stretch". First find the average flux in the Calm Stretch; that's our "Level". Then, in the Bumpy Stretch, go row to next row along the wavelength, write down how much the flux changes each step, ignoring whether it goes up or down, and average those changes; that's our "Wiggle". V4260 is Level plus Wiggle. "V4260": 19.4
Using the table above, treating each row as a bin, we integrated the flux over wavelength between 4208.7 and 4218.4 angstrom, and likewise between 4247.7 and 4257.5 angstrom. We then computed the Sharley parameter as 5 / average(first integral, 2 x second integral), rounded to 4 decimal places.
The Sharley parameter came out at 0.0200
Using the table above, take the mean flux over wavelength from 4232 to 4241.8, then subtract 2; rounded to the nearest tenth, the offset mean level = 15.5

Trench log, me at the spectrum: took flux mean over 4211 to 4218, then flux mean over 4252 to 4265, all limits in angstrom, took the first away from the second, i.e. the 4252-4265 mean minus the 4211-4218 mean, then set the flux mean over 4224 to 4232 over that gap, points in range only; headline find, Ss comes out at -8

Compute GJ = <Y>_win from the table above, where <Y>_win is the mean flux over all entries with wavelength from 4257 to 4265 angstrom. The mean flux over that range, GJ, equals 17.2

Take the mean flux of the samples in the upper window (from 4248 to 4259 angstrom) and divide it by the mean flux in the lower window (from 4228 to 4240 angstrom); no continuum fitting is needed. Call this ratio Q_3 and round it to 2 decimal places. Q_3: 0.94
